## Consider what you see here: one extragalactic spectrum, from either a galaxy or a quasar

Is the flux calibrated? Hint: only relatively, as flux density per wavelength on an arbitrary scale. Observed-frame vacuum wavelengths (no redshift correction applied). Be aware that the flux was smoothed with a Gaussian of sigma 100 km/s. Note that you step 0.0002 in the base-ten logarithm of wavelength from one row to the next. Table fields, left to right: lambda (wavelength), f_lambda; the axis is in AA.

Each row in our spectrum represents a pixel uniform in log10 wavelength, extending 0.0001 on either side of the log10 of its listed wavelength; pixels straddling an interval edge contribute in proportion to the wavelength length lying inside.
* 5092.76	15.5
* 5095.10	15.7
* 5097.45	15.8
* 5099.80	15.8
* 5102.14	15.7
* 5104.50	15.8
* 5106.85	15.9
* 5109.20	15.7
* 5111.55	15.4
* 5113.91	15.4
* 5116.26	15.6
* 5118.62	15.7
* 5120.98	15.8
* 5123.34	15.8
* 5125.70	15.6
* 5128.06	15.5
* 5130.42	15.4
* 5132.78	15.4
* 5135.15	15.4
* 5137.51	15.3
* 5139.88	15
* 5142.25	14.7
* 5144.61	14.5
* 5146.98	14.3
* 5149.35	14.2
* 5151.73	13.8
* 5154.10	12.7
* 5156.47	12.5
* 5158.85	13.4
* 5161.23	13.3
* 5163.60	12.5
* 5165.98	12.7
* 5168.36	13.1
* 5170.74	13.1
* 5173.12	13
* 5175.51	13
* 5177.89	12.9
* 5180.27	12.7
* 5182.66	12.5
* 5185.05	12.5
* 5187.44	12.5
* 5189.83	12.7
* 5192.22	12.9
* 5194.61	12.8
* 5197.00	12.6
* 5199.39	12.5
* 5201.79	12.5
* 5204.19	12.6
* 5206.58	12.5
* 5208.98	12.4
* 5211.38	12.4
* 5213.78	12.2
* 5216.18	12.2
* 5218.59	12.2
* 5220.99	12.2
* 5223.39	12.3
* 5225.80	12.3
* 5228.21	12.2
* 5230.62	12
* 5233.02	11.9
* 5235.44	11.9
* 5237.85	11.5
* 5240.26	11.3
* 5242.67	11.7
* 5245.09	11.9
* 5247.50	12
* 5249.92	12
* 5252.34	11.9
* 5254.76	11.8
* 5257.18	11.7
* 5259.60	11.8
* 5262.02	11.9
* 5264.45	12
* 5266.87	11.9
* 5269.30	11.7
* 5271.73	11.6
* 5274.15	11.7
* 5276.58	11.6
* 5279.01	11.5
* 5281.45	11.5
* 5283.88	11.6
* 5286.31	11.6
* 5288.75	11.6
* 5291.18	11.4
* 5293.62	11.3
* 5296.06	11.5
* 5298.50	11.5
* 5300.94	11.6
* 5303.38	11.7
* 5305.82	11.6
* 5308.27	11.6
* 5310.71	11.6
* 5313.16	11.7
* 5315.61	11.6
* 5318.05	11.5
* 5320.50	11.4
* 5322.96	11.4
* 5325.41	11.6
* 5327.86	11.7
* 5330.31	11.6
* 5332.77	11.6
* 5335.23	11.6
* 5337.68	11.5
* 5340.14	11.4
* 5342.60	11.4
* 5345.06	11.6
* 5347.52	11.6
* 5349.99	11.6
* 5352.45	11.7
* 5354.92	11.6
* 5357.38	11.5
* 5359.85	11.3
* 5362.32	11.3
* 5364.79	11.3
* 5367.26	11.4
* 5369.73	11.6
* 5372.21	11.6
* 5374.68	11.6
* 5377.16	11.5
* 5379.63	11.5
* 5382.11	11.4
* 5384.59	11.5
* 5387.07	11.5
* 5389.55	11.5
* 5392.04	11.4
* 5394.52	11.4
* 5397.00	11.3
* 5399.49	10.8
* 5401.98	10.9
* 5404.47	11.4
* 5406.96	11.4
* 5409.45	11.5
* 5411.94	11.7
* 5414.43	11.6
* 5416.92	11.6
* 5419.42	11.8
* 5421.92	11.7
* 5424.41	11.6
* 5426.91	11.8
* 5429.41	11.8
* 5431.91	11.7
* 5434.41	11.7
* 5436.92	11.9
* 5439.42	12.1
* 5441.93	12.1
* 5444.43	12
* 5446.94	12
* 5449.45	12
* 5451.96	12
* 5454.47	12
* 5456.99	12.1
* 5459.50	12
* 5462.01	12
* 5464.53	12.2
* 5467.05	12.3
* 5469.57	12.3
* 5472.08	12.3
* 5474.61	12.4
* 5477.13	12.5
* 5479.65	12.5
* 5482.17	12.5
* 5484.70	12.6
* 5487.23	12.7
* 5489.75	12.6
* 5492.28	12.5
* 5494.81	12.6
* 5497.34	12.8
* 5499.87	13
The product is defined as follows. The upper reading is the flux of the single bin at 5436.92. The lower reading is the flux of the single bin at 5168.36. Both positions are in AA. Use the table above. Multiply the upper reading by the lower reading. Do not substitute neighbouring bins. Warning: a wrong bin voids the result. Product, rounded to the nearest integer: 156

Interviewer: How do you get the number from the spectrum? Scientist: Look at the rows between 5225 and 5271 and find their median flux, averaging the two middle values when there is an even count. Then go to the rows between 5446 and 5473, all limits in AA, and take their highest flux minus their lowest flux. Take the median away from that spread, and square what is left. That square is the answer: 135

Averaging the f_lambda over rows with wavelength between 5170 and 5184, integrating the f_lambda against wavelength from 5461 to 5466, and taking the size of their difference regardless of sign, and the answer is 48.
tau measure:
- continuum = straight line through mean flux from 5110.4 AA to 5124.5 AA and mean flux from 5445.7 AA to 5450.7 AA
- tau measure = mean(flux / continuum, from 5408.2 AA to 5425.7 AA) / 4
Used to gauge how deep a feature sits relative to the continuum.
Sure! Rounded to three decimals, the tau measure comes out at 0.236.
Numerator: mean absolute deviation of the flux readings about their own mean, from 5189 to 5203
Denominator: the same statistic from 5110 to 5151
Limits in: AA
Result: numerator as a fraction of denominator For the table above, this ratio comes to 0.33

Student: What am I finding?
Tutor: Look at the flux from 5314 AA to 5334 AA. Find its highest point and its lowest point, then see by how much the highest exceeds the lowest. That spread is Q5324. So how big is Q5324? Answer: 0.30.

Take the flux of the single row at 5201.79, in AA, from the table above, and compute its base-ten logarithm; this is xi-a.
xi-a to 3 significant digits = 1.10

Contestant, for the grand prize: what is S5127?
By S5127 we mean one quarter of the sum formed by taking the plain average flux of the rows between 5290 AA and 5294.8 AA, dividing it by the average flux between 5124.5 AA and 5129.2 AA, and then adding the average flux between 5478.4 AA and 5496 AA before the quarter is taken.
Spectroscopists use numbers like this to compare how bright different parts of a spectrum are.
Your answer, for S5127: 3.33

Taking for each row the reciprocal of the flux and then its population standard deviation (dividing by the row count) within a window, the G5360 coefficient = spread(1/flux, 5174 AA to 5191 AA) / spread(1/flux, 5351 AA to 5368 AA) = 1.02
